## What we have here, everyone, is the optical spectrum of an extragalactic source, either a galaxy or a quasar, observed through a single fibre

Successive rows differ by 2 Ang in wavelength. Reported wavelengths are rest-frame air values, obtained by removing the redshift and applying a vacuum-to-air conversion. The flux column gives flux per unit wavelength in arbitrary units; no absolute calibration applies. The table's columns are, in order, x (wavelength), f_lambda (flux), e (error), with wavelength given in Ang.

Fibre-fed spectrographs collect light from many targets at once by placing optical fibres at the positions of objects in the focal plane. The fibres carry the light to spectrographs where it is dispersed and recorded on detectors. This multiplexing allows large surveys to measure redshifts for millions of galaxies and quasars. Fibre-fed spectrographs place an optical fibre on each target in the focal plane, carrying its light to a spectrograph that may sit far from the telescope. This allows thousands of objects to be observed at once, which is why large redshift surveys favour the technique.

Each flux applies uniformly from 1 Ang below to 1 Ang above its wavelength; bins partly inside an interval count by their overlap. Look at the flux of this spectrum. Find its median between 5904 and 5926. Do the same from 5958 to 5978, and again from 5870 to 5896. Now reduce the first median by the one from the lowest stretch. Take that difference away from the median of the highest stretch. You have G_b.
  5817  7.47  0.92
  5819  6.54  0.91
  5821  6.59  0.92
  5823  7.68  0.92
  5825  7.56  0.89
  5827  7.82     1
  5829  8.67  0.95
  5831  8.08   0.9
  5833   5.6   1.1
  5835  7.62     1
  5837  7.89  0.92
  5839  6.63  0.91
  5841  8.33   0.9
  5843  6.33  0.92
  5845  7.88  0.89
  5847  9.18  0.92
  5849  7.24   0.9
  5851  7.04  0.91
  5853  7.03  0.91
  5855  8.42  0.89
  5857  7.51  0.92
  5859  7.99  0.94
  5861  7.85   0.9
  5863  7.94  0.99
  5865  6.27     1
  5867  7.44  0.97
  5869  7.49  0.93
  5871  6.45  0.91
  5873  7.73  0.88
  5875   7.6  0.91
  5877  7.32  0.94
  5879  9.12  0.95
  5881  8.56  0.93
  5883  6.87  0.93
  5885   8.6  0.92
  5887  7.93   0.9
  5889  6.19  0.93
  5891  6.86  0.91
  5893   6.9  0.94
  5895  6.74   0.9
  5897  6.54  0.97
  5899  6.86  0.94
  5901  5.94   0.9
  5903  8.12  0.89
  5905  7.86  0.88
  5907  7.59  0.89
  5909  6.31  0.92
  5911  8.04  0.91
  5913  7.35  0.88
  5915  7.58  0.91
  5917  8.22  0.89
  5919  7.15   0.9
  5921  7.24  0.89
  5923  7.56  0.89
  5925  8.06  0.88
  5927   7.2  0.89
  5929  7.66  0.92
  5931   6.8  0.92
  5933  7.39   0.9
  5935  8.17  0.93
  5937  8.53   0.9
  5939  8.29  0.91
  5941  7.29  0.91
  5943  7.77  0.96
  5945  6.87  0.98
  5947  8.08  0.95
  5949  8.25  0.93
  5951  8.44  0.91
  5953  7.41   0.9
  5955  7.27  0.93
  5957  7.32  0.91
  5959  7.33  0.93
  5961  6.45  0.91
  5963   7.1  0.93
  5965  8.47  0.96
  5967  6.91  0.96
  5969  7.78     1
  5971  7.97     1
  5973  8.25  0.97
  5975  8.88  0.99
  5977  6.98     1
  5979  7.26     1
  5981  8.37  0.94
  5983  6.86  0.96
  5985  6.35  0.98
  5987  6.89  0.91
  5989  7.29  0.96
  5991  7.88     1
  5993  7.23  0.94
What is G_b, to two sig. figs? 7.3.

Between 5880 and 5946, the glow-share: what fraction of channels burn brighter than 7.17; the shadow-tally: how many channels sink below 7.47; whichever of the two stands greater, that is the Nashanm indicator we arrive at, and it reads 17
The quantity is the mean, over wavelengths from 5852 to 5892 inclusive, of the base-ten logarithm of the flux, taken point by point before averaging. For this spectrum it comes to 0.876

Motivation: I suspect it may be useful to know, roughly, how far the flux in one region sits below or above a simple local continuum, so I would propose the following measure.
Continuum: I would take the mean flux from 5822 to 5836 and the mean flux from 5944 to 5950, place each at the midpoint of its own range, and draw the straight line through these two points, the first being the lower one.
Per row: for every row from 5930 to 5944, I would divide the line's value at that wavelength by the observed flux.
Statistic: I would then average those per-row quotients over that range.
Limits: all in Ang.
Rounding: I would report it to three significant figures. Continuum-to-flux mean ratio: 1.00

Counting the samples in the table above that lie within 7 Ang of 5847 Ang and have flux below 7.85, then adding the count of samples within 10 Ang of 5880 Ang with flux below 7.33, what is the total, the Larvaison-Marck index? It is 8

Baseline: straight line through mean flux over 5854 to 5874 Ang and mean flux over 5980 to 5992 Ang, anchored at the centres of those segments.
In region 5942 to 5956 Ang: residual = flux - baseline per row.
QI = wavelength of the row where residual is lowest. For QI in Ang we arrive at 5945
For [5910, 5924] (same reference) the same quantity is 5919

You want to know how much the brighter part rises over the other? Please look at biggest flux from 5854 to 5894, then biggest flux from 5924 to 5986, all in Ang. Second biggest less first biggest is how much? -0.2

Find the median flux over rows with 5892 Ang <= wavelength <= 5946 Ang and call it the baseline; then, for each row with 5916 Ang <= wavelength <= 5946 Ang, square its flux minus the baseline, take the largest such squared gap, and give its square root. 1.1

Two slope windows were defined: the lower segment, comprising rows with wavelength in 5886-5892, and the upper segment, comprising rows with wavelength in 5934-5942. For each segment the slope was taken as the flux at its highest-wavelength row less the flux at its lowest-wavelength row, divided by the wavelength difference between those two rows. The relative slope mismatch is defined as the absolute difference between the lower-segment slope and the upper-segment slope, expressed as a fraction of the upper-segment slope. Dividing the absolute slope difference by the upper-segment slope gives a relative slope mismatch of -0.8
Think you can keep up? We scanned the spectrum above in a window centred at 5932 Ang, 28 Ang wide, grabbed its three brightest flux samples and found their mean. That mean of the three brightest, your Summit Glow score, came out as 8.3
